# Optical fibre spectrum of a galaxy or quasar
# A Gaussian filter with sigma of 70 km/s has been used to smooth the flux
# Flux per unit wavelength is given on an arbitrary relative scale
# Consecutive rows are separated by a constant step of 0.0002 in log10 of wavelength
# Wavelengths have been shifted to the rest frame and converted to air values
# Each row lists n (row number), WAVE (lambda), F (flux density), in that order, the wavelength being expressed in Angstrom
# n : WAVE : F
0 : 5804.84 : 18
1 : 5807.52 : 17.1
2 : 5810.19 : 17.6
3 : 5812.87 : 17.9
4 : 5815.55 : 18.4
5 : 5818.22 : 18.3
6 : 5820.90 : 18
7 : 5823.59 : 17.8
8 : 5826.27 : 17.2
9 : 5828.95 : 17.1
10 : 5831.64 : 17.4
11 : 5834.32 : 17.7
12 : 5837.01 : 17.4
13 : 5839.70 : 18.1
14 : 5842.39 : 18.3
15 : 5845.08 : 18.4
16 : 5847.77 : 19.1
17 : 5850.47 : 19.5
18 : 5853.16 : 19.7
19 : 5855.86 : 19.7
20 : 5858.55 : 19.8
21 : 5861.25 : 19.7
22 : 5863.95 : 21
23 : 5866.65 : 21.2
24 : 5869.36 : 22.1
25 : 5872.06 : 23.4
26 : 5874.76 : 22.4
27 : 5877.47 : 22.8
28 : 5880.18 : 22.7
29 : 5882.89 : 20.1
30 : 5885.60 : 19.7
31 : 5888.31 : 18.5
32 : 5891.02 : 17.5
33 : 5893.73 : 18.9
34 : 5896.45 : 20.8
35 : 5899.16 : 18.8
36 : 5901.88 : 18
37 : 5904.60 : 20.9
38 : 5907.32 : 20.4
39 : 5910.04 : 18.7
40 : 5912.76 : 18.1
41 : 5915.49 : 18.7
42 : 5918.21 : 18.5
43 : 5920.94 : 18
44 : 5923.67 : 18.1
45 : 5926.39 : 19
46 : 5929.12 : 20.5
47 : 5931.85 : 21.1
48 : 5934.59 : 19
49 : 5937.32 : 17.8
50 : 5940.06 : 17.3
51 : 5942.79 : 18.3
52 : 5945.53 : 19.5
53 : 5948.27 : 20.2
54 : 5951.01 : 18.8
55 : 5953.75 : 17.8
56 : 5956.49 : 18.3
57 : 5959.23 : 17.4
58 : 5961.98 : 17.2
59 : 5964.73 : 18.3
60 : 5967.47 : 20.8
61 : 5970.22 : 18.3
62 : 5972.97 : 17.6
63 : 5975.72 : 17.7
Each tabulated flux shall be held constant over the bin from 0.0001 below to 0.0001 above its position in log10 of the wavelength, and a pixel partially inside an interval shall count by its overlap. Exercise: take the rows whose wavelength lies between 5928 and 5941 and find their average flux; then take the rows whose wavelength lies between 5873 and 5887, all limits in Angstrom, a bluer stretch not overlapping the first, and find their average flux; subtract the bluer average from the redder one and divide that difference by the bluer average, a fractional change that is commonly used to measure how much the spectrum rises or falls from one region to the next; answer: -0.11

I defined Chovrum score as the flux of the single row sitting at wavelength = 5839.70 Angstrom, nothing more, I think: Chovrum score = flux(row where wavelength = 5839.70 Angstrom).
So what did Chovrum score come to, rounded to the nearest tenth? 18.1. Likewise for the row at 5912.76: 18.1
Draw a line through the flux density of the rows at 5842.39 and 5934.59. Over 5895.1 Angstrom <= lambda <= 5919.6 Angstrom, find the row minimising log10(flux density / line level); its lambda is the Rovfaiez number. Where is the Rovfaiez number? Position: 5901.88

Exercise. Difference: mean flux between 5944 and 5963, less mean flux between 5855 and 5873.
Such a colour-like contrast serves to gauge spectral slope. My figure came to -2.5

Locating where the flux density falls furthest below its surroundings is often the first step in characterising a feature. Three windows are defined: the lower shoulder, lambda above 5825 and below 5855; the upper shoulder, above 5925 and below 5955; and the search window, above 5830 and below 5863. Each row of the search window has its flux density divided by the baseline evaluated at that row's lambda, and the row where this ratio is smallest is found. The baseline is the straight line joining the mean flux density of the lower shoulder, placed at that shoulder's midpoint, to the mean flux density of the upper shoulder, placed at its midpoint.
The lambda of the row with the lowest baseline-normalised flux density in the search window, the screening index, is 5837.01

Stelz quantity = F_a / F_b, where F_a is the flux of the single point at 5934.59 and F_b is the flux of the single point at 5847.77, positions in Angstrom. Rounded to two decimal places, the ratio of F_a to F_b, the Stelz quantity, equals 0.99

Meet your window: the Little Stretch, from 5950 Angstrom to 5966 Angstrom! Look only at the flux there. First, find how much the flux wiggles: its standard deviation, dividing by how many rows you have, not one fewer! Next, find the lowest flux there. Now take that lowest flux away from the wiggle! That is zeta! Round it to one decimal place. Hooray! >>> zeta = -16.6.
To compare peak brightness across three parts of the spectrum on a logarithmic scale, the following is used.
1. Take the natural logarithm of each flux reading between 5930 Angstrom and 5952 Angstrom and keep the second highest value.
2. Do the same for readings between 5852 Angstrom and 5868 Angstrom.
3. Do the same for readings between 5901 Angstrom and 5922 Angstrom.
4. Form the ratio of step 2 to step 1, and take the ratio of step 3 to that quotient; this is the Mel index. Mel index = 2.98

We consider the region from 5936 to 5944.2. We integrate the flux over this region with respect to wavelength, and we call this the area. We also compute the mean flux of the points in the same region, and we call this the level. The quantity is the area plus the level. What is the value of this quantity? 164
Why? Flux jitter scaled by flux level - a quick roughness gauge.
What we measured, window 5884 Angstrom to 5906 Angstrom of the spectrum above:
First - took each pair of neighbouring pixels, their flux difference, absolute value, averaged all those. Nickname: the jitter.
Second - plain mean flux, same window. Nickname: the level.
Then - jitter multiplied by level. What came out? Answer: 31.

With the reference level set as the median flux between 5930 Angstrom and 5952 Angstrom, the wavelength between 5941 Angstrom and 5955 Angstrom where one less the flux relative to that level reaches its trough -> 5948.27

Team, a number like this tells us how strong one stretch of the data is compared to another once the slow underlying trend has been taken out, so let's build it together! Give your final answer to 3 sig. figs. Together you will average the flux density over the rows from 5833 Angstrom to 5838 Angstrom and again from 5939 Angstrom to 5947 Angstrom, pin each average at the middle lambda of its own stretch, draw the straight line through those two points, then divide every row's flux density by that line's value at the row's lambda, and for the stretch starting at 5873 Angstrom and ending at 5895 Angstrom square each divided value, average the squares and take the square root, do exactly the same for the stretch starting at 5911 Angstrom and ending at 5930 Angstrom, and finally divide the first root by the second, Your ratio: 1.11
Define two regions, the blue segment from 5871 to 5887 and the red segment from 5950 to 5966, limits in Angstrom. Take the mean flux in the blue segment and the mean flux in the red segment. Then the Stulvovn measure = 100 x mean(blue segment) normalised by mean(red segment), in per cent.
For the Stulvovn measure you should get 122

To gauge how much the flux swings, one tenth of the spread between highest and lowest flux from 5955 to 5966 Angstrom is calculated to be 0.11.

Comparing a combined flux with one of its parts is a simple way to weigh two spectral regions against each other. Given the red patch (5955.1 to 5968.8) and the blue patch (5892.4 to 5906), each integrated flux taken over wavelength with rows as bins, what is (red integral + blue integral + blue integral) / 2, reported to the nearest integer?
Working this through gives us 391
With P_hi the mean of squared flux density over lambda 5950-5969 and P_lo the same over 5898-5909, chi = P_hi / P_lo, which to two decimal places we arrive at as 0.89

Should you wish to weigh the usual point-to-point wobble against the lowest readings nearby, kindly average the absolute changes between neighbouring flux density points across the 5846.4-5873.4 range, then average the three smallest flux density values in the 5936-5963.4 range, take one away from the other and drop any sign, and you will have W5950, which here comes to 16.8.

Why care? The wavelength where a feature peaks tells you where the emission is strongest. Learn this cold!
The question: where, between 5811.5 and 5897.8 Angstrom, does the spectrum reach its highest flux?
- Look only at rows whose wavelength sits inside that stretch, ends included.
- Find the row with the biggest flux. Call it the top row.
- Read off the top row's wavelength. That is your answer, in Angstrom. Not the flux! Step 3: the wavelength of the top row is 5872.06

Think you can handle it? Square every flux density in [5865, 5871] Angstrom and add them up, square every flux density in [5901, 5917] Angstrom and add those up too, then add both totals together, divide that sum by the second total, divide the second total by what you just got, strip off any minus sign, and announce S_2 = 1546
